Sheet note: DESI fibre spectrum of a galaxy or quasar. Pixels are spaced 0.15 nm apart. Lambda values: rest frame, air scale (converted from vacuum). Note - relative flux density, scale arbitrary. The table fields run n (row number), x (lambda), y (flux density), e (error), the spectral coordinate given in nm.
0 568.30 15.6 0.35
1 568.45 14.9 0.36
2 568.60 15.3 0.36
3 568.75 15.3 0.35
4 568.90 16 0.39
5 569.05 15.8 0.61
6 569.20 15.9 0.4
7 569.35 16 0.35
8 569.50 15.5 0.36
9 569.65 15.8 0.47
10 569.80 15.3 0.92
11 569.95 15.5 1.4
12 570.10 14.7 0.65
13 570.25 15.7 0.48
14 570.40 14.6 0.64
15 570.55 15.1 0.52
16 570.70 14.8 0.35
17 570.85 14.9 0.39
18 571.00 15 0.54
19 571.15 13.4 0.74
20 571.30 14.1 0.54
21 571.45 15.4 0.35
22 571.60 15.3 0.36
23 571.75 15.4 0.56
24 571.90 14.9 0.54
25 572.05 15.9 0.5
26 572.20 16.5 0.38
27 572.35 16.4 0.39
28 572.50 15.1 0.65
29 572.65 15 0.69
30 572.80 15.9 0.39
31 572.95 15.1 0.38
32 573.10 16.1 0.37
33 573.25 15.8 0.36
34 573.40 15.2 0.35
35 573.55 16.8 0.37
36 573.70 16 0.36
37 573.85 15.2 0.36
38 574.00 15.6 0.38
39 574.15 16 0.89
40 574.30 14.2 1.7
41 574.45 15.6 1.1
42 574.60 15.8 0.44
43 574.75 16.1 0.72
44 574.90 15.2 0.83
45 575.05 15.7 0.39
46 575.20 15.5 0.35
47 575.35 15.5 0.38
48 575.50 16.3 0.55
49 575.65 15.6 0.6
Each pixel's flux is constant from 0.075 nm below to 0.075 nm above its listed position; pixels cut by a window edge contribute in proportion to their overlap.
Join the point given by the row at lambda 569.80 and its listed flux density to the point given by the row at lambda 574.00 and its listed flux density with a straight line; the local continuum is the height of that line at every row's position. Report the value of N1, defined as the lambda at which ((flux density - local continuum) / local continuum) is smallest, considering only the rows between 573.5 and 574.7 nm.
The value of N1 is 574.30 nm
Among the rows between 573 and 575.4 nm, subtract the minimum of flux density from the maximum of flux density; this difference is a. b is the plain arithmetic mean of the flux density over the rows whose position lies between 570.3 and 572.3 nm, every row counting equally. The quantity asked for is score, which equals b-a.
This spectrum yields 12.4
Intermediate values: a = 2.6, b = 15.0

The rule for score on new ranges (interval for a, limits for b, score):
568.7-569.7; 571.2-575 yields 14.8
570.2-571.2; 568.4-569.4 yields 13.3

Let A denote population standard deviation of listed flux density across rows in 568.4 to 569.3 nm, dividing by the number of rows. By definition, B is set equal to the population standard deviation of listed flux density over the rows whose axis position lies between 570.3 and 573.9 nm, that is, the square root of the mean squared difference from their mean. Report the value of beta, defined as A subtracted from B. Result 0.35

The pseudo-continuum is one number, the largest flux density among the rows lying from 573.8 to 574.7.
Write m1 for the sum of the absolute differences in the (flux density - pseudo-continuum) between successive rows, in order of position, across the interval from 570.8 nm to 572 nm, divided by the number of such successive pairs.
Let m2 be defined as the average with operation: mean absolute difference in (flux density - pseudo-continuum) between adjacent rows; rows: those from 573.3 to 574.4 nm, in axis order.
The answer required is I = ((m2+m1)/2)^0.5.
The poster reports 0.89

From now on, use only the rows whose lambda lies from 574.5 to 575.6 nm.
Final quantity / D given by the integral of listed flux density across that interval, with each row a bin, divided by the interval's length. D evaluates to 15.7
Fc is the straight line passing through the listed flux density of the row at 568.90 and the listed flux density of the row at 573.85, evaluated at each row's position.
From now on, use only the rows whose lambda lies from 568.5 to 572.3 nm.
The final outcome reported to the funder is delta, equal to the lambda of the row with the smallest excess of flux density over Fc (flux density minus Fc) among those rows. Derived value 571.15 nm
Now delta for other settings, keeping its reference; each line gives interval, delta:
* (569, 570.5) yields 570.40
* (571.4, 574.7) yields 574.30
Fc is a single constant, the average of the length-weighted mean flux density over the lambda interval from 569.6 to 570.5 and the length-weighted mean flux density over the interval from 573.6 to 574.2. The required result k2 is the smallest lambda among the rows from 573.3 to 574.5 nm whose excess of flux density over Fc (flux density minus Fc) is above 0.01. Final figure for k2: 573.55 nm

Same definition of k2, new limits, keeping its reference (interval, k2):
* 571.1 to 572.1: 572.05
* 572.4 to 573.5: 572.80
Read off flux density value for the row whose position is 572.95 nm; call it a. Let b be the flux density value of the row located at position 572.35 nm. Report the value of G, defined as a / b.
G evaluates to 0.92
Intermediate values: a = 15.1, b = 16.4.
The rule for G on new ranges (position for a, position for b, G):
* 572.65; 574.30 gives 1.06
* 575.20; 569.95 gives 1.00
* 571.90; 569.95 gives 0.96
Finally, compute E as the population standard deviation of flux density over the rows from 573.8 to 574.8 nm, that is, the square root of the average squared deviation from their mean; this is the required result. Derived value 0.60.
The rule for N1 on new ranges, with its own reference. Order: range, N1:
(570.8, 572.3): 571.15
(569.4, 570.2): 570.10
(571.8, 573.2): 571.90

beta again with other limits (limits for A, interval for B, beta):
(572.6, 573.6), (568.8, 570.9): -0.12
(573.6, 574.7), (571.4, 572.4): -0.03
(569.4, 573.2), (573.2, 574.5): 0.00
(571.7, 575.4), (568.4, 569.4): -0.16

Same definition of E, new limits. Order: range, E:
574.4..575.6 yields 0.33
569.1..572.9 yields 0.68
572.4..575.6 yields 0.55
